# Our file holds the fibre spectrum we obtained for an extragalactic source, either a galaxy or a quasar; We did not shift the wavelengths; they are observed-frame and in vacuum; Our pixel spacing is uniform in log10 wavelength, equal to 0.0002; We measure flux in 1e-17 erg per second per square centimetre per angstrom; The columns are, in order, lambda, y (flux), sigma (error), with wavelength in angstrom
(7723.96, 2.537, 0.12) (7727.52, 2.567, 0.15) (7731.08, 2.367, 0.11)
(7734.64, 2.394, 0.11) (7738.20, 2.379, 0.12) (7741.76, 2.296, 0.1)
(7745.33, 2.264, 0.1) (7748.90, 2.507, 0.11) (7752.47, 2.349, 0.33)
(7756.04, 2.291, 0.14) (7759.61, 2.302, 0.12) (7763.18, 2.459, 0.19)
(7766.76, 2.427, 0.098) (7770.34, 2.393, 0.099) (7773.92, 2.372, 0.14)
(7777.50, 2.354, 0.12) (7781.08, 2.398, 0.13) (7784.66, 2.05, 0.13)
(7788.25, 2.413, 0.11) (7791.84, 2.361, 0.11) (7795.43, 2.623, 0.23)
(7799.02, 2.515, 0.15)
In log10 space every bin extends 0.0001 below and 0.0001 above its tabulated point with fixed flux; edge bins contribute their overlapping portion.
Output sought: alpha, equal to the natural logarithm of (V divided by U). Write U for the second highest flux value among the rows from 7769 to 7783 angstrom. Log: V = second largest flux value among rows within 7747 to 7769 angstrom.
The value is 0.03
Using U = 2.393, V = 2.459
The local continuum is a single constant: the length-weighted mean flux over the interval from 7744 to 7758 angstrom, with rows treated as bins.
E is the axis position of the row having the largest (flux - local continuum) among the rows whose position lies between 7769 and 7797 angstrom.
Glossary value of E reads 7795.43 angstrom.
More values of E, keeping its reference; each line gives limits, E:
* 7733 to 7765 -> 7748.90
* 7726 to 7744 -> 7727.52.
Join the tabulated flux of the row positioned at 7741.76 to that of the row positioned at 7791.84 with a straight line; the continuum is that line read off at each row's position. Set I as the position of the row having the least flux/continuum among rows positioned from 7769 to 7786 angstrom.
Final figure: 7784.66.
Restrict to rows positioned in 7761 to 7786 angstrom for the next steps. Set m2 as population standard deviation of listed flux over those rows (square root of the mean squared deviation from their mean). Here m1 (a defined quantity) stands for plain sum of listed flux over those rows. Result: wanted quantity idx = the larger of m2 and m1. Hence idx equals 16.5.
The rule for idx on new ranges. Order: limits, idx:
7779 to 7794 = 9.2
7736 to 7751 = 9.4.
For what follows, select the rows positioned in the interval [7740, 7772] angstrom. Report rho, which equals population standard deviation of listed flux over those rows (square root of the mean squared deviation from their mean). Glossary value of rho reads 0.080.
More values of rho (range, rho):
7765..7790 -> 0.122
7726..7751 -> 0.100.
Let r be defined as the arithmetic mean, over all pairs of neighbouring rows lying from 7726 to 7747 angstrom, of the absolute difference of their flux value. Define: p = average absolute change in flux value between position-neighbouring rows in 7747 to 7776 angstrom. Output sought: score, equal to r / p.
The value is 1.06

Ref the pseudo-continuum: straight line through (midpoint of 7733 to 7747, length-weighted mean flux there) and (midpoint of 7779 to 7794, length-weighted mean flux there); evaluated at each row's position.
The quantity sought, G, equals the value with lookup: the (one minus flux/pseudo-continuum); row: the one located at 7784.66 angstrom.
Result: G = 0.11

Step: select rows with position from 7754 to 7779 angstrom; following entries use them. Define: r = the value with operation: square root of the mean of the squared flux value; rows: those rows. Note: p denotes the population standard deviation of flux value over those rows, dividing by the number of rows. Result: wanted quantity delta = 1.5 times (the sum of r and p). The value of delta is 3.643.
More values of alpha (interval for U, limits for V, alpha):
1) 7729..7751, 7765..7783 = 0.00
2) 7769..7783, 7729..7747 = -0.01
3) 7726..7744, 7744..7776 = 0.03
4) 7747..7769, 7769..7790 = -0.03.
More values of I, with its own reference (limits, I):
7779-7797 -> 7784.66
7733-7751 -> 7745.33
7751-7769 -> 7756.04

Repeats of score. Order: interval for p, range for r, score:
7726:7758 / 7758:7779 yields 0.51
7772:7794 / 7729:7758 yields 0.53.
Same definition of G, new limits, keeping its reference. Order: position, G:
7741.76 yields 0.02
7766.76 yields -0.05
